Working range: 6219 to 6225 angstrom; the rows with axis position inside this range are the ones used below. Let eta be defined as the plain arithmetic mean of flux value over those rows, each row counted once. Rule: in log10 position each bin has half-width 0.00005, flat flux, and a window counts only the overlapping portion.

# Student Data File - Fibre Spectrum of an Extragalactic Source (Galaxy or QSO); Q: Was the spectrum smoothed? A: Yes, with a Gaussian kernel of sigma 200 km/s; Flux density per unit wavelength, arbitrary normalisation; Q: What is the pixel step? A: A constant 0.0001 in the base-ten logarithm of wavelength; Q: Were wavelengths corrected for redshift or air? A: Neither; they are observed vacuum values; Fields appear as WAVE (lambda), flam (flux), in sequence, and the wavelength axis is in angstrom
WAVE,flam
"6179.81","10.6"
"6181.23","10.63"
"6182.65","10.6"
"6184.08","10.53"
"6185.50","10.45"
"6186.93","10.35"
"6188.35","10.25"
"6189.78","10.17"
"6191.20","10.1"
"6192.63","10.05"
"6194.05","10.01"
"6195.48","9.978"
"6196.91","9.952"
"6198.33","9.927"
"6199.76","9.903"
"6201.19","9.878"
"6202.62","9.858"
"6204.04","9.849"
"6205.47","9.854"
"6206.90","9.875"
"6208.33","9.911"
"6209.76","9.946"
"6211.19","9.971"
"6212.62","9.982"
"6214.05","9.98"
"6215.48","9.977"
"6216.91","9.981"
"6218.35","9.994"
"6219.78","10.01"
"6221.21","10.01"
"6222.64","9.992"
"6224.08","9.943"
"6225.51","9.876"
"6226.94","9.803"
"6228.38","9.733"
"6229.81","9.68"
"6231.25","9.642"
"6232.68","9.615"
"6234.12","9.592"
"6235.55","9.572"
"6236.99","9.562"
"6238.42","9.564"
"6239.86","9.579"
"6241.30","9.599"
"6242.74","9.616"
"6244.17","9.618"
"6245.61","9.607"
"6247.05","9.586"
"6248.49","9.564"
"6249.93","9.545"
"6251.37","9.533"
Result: 9.99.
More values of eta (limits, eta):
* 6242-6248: 9.61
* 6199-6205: 9.87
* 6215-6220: 9.99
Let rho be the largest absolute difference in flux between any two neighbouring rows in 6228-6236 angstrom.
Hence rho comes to 0.05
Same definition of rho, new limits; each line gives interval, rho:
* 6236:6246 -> 0.02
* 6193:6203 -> 0.03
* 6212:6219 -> 0.01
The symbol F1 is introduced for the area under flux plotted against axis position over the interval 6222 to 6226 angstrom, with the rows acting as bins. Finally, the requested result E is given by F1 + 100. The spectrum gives 140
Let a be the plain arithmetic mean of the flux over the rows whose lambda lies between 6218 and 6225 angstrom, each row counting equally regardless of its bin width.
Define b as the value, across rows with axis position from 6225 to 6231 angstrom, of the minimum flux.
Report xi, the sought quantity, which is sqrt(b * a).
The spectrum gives 9.83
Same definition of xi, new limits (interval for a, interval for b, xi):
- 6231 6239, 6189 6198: 9.77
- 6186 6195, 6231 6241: 9.85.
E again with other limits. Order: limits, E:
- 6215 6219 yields 140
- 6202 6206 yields 139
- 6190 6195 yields 150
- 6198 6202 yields 140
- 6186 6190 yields 141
